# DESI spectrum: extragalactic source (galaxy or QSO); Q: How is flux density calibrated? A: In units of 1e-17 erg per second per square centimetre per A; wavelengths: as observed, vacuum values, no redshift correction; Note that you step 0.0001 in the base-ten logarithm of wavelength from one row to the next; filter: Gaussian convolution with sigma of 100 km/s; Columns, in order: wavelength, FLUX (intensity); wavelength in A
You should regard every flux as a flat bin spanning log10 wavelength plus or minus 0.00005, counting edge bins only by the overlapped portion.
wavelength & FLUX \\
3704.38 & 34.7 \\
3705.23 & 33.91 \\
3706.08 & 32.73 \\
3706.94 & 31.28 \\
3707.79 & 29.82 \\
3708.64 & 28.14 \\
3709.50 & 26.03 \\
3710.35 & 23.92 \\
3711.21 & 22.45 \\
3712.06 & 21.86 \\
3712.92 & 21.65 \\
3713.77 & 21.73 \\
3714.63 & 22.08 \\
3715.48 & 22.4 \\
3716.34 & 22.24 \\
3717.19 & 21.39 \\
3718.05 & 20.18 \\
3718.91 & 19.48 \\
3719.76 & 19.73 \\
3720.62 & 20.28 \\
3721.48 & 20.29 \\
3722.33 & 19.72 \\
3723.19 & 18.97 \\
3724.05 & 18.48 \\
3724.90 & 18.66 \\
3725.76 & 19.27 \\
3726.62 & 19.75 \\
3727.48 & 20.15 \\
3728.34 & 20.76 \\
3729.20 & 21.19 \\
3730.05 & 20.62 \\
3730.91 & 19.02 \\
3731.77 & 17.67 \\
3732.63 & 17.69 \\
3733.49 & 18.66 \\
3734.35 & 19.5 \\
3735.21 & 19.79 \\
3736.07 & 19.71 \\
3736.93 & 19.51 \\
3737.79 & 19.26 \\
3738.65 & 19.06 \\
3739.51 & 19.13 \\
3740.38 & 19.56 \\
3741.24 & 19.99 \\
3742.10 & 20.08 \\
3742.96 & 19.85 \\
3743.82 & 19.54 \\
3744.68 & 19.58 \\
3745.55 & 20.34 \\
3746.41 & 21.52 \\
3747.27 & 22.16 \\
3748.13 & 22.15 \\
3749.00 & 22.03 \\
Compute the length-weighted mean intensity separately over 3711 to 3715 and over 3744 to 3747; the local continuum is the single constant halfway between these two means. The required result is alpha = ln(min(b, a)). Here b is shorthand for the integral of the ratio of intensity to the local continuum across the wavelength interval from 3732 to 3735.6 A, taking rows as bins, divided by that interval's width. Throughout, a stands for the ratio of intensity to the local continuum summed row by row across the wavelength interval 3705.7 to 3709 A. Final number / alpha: -0.119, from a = 5.75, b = 0.89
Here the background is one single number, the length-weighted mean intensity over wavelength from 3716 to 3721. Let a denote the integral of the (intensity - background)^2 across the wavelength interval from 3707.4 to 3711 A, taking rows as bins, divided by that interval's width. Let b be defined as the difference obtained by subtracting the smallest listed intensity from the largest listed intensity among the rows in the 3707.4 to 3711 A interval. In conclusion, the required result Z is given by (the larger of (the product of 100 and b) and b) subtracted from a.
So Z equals -547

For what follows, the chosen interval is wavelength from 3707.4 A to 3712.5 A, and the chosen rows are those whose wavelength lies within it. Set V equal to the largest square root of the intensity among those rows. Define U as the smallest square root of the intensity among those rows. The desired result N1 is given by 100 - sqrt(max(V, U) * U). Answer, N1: 94.9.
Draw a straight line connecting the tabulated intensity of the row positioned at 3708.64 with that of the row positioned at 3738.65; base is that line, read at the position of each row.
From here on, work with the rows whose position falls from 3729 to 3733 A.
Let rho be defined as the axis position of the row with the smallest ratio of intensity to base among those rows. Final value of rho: 3731.77 A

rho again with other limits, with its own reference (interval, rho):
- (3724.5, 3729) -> 3724.90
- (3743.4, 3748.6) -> 3743.82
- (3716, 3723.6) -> 3718.91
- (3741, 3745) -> 3741.24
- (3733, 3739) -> 3733.49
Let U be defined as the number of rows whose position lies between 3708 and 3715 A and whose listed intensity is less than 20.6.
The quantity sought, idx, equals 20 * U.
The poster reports 0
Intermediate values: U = 0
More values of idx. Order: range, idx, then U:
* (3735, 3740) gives 120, 6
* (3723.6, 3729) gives 100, 5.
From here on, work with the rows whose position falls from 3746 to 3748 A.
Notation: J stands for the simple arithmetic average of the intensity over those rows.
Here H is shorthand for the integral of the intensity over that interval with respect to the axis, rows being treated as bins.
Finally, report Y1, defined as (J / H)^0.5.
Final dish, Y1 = 0.71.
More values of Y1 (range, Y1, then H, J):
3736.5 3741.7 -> 0.44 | 101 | 19.42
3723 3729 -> 0.41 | 117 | 19.43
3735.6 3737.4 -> 0.75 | 35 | 19.61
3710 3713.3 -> 0.55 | 74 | 22.47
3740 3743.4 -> 0.54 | 68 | 19.87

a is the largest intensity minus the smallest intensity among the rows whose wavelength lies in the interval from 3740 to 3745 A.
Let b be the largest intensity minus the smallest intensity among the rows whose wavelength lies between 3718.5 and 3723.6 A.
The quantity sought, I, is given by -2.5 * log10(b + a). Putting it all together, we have -0.7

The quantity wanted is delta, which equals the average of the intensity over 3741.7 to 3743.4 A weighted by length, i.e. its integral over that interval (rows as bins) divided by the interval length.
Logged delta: 20.0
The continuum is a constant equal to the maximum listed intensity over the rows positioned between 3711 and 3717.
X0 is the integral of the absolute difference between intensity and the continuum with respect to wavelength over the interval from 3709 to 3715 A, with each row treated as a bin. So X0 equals 7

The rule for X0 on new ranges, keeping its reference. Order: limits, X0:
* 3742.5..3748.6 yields 10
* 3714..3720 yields 8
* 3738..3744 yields 17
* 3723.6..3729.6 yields 16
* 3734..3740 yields 18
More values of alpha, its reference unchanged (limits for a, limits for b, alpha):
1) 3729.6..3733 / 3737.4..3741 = -0.096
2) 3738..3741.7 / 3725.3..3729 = -0.059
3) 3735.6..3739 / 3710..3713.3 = 0.055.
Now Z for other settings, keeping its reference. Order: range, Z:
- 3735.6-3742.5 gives -101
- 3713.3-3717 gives -65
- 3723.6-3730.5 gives -270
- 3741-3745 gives -53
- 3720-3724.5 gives -180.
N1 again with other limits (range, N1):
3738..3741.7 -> 95.6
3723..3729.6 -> 95.6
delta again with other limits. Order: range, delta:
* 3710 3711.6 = 23.1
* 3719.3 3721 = 20.0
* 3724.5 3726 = 18.9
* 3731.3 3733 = 17.7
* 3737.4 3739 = 19.2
